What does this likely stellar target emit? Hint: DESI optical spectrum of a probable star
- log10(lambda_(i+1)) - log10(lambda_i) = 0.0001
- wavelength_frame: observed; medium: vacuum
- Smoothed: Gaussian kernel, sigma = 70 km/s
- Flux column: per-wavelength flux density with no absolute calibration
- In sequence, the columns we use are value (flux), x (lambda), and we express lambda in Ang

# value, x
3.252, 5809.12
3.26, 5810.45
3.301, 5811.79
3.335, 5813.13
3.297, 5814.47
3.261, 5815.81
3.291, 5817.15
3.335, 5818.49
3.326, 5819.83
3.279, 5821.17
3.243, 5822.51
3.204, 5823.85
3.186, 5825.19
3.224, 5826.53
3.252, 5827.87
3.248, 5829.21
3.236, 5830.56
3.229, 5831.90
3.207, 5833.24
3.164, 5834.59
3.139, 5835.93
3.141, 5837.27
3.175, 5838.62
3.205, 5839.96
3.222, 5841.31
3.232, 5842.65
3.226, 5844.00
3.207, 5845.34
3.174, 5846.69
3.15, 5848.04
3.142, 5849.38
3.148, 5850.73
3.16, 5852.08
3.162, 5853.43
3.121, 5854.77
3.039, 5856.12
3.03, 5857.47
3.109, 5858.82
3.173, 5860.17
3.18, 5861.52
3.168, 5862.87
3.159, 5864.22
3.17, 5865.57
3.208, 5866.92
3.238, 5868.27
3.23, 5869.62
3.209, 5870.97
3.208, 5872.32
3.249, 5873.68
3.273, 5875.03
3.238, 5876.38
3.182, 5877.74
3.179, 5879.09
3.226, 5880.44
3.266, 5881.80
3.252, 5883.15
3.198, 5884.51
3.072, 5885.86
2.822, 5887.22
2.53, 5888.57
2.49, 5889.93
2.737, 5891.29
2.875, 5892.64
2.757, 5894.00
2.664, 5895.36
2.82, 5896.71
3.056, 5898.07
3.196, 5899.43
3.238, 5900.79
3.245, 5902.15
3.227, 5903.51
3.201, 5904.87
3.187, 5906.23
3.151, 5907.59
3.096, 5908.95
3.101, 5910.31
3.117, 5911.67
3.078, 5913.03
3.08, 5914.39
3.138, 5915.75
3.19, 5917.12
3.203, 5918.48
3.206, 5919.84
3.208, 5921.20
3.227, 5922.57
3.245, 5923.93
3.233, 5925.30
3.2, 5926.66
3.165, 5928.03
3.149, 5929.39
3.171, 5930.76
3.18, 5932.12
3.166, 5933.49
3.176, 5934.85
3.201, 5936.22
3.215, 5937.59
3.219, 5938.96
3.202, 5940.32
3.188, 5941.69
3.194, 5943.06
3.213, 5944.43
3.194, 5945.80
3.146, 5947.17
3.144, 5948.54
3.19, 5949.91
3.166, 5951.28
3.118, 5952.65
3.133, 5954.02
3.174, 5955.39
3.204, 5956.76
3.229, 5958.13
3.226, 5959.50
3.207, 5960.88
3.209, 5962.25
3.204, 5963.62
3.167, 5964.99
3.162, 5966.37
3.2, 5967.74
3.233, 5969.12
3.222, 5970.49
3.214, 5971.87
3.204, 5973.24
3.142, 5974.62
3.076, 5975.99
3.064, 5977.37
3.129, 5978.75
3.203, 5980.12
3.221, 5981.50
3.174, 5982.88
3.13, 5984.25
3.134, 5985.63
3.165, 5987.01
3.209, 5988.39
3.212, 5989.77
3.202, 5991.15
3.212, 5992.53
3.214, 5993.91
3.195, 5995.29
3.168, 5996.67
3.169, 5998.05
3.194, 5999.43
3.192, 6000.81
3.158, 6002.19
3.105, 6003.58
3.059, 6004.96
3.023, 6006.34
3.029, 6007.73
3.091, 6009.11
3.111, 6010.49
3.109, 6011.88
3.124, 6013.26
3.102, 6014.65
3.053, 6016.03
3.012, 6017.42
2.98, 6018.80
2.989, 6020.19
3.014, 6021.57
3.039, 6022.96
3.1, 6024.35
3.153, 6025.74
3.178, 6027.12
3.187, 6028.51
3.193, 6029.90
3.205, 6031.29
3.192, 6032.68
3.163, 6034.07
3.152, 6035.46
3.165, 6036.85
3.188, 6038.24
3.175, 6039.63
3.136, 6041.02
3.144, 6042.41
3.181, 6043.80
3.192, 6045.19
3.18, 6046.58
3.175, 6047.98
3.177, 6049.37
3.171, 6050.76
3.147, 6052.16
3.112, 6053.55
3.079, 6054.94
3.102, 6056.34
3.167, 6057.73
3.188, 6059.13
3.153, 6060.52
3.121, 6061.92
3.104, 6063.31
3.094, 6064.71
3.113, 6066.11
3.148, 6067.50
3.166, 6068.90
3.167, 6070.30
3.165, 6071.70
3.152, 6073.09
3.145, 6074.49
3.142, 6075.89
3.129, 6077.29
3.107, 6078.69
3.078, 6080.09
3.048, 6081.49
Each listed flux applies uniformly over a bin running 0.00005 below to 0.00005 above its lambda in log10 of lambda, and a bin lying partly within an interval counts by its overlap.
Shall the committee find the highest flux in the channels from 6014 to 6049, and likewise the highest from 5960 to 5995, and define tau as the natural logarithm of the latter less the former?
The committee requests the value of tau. -3.6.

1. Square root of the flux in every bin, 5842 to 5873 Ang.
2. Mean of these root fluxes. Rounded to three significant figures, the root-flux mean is 1.78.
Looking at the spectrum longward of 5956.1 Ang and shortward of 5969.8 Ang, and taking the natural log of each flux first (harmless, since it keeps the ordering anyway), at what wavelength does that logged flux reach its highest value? 5969.12 Ang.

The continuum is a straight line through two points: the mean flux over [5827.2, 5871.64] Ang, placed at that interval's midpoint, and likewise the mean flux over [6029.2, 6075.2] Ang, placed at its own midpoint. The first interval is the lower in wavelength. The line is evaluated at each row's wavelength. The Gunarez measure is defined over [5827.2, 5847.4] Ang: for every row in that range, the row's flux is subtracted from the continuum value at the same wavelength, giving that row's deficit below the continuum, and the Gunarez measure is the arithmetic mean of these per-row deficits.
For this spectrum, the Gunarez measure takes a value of -0.025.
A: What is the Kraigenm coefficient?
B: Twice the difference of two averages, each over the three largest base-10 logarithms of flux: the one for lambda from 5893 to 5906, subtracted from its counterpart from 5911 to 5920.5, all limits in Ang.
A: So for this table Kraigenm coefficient -0.010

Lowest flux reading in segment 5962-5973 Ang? 3.162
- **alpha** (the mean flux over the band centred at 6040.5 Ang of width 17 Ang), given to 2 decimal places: 3.17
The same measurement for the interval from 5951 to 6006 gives 3.17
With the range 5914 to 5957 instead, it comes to 3.18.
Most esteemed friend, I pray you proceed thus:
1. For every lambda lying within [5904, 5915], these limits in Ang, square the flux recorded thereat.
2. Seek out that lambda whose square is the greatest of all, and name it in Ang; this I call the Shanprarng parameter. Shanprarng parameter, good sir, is 5904.87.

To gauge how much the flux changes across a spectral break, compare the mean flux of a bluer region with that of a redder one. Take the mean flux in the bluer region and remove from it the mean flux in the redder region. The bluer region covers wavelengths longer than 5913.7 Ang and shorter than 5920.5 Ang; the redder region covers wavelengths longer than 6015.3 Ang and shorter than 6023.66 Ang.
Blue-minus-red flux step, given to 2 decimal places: 0.15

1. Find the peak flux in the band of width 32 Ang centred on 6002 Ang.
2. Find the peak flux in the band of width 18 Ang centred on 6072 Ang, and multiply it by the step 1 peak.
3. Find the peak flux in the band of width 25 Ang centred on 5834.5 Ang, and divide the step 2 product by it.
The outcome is 3.13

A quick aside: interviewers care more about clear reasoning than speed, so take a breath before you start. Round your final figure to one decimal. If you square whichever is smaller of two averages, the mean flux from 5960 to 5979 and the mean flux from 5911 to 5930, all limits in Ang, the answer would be 10.1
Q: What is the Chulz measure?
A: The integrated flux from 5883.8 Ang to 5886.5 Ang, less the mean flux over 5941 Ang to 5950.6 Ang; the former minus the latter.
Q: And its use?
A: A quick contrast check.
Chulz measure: 5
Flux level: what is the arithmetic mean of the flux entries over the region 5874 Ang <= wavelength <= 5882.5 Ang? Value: 3.23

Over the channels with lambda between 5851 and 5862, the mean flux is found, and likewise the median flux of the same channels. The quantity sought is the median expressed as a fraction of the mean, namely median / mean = 1.01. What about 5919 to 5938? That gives 1.00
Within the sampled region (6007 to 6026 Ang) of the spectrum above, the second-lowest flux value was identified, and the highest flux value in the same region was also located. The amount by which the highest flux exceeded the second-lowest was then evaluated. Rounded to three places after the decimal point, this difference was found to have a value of 0.164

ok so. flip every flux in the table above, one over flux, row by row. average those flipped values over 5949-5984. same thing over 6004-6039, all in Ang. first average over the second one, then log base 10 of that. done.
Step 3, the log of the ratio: -0.010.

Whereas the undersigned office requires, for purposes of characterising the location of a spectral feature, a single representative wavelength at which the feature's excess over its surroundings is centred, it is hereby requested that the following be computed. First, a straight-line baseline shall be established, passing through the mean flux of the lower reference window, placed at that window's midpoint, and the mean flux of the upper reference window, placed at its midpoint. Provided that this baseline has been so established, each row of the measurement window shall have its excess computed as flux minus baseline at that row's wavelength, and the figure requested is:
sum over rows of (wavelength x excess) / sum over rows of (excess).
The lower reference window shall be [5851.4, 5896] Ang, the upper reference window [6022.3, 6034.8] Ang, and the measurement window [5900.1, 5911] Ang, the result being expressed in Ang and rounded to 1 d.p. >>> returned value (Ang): 5903.6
